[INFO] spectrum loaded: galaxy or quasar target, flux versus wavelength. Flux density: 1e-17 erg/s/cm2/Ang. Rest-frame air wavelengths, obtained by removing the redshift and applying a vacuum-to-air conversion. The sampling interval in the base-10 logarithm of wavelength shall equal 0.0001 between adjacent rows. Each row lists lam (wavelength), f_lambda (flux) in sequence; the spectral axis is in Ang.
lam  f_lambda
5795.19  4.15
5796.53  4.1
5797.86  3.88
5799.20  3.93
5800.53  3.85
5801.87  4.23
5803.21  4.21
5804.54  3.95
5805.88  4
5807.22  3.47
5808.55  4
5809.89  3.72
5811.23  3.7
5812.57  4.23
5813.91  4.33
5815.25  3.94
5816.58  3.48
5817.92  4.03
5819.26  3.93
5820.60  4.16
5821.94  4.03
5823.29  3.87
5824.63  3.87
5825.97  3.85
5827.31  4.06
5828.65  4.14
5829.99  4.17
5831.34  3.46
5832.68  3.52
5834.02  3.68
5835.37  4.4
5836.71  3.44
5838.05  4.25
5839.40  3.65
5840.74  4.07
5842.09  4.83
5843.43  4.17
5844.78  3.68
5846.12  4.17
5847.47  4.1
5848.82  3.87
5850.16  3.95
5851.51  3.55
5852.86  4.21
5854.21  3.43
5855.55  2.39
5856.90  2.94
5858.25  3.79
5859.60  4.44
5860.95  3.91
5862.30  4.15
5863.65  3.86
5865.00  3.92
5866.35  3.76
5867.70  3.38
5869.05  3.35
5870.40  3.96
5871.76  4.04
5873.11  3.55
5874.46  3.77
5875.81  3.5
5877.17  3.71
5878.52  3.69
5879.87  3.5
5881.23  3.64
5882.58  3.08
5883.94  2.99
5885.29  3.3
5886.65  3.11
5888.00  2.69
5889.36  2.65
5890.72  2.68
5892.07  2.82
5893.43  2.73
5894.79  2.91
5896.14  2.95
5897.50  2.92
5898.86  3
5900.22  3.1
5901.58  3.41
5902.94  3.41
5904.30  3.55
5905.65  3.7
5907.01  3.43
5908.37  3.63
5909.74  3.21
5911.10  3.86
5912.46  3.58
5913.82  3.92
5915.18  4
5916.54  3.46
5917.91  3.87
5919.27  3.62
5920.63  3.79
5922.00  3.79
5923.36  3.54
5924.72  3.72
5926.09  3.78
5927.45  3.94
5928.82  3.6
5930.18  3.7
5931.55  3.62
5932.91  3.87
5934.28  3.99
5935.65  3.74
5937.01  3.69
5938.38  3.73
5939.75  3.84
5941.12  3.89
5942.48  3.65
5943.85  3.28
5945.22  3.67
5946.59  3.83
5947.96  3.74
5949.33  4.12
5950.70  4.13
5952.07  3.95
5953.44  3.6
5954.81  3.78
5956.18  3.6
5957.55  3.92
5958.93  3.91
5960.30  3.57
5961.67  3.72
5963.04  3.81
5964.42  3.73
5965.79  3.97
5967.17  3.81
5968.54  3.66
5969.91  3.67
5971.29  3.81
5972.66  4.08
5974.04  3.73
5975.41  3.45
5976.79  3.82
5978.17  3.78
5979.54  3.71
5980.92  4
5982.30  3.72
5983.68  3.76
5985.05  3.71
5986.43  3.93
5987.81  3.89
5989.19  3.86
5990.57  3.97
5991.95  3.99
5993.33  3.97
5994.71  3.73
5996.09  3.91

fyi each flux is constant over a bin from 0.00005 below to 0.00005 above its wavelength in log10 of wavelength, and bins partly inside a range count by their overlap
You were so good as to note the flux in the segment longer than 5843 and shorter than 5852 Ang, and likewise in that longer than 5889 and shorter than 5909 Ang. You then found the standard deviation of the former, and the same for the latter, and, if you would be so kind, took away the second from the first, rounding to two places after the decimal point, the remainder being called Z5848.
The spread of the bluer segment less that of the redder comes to -0.12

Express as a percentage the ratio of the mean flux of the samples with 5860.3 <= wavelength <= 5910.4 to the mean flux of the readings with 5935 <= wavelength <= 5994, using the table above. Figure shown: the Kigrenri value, 89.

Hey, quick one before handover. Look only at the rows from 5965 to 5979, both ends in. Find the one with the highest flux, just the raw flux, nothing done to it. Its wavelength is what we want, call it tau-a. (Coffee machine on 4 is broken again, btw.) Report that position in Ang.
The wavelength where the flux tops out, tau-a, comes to 5972.66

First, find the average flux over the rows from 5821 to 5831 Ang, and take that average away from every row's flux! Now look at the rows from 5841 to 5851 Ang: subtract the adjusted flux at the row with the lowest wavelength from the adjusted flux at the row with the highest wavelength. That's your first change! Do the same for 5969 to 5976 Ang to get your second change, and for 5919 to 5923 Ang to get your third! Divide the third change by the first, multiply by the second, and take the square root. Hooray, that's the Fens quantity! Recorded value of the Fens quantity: 0.21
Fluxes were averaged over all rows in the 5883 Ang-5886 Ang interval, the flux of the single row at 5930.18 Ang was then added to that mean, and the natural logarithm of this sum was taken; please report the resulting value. 1.92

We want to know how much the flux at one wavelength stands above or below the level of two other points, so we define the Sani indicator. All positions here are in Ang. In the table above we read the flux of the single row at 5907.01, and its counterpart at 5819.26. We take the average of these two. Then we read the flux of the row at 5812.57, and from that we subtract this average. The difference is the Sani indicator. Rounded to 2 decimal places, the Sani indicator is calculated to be 0.55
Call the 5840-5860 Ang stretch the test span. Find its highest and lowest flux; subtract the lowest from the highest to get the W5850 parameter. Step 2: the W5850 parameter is 2.44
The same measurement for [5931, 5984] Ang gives 0.85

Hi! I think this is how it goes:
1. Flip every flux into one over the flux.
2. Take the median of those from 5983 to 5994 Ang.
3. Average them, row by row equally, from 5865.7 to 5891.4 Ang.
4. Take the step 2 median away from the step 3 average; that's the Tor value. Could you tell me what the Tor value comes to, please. 0.044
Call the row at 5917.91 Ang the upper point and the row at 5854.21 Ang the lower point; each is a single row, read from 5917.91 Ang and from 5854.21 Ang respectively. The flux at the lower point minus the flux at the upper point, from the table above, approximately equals -0.44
